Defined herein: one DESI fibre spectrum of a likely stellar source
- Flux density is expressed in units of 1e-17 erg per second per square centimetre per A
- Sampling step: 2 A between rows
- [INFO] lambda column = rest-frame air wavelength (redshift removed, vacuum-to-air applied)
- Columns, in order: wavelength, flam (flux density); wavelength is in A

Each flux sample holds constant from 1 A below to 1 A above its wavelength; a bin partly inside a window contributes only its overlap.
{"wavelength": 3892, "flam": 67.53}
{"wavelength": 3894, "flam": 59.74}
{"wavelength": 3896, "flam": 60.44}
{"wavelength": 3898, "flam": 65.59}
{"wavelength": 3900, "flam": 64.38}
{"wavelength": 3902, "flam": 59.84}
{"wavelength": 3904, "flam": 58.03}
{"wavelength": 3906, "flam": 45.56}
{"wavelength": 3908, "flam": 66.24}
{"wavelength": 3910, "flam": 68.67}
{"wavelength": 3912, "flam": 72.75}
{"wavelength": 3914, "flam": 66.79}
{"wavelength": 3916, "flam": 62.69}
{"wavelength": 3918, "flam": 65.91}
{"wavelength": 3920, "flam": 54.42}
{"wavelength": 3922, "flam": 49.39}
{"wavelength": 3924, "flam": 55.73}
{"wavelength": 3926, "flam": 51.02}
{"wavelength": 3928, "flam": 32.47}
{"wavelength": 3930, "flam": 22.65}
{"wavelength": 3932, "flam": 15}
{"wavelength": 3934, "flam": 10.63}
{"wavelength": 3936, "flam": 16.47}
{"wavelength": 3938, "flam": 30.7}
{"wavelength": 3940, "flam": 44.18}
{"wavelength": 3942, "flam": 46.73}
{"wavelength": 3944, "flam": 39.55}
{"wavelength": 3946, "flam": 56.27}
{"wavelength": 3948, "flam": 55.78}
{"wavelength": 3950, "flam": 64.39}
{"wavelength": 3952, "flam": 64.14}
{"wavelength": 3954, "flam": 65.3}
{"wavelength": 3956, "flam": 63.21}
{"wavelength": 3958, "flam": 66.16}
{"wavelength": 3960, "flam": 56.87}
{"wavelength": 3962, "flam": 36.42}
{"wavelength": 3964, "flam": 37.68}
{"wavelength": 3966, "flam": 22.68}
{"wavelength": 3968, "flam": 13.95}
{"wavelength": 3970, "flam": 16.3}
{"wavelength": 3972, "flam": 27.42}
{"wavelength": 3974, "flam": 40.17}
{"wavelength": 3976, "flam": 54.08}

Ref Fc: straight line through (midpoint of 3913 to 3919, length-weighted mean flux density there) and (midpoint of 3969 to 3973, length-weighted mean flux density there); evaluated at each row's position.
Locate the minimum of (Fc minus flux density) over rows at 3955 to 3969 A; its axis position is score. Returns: 3958 A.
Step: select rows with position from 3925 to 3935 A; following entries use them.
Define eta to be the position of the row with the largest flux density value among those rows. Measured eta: 3926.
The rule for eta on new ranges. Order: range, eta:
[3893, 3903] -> 3898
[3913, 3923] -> 3914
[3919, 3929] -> 3924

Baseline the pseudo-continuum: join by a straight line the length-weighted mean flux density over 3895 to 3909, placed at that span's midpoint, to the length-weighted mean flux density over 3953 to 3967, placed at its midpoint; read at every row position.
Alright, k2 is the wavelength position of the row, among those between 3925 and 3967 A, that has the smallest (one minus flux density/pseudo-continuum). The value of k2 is 3958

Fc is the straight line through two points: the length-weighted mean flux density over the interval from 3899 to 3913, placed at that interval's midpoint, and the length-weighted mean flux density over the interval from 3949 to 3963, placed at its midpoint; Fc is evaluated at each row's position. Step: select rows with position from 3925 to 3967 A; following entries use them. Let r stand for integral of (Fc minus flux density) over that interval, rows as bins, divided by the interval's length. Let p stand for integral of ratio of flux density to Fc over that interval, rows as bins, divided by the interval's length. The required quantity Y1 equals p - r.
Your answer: -17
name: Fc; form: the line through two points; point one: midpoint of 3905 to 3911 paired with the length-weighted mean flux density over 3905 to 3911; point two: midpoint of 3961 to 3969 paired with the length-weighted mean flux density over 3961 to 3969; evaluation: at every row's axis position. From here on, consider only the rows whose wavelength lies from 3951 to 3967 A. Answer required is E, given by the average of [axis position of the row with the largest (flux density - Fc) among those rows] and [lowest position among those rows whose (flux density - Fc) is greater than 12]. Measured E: 3955 A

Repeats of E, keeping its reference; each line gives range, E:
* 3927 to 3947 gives 3946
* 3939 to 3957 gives 3950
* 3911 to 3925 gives 3912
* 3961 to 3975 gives 3974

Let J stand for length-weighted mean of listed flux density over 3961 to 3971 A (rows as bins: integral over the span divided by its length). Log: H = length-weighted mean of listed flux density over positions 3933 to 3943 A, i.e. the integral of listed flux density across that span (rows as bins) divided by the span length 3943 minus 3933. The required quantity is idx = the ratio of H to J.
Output 1.17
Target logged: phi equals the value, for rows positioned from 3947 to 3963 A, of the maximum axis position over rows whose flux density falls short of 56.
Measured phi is 3962 A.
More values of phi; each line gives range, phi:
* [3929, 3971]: 3970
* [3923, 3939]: 3938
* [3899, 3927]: 3926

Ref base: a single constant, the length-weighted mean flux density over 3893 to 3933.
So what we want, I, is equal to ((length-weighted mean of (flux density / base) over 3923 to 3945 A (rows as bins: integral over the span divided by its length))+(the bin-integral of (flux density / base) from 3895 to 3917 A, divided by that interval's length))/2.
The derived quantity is 0.87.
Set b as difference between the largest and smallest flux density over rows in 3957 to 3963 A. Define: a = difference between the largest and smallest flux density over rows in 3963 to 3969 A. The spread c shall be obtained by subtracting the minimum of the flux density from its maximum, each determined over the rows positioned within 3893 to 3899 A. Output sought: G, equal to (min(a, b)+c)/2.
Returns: 15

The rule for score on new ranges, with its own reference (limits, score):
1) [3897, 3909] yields 3908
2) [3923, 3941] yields 3940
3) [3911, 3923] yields 3912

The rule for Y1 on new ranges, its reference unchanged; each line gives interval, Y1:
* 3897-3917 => 2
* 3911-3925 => 1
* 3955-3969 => -16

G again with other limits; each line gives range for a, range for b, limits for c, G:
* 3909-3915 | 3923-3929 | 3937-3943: 11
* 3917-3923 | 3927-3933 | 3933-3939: 18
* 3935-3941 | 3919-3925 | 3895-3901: 6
